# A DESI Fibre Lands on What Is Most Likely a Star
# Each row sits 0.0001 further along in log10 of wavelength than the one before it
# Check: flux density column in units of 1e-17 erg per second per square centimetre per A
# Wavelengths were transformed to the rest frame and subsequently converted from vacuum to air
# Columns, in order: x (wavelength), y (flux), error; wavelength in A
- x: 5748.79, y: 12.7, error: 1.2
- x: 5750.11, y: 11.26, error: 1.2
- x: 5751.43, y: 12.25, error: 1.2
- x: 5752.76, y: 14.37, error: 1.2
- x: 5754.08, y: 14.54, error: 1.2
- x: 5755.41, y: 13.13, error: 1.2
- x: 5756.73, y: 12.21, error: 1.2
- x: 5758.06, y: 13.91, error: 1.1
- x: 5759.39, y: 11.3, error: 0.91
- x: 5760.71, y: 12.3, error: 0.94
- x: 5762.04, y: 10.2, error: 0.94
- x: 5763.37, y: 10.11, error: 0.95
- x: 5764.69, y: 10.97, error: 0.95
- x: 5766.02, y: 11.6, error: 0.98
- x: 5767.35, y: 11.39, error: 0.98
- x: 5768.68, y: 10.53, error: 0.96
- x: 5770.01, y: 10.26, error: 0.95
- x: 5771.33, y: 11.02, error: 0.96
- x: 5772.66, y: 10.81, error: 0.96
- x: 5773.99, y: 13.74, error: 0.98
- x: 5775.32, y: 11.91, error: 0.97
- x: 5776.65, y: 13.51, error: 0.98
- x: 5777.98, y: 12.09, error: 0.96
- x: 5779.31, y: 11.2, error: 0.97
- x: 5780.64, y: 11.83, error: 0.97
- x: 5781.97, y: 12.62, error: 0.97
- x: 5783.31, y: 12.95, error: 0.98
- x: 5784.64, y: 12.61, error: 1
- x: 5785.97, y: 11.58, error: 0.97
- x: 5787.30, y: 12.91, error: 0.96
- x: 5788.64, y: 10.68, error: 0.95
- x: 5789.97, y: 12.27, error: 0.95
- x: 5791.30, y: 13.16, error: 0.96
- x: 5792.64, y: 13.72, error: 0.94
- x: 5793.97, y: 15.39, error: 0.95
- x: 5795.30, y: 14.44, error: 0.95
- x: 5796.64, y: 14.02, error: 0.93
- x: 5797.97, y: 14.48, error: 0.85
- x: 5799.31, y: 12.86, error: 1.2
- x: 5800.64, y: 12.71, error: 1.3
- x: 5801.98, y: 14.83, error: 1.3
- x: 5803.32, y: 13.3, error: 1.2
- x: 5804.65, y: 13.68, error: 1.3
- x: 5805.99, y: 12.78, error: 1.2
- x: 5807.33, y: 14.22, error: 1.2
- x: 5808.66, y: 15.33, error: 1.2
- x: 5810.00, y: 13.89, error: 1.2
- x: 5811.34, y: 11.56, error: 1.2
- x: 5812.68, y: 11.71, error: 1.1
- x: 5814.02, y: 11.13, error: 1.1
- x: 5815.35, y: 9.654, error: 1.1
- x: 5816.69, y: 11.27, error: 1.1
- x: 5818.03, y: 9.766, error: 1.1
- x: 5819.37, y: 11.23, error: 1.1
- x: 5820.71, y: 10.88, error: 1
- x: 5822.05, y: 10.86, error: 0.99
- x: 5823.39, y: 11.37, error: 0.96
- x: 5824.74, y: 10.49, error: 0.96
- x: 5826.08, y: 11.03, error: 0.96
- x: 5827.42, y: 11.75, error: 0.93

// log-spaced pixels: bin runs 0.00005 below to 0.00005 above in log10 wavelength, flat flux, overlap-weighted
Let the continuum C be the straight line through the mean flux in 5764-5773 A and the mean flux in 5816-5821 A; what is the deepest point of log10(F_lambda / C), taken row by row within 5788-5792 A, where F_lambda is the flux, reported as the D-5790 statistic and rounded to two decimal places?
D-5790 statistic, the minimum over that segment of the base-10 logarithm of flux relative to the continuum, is -0.01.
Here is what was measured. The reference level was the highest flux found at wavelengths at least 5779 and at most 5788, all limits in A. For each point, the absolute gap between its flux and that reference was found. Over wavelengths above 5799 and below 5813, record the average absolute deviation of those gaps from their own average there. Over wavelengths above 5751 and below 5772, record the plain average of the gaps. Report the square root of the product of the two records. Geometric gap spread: 0.98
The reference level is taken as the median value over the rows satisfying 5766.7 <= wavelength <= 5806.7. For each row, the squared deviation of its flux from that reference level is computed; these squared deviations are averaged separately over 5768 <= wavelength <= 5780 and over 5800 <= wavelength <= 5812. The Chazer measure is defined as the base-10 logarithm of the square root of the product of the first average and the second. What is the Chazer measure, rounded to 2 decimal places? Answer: 0.34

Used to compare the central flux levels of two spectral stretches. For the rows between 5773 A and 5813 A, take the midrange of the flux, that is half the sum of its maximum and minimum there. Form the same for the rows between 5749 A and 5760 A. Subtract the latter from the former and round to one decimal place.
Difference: 0.1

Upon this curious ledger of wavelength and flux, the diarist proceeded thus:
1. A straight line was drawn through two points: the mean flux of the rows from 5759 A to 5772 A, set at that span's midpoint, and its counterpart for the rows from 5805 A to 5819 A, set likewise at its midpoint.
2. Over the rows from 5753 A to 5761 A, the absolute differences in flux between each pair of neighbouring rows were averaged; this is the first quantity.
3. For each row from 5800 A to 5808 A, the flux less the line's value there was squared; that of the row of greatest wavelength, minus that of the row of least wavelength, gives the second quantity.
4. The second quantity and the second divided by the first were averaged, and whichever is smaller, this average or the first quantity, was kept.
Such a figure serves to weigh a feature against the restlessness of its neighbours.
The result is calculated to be 1.5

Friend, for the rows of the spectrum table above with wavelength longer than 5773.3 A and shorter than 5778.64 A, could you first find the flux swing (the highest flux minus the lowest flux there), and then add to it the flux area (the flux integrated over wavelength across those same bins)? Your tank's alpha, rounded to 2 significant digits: 70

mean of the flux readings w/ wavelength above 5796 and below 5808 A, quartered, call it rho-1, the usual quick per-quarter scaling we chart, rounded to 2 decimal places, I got 3.41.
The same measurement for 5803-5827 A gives 2.97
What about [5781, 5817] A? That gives 3.24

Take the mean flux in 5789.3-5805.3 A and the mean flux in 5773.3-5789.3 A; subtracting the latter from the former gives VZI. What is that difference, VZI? 1.4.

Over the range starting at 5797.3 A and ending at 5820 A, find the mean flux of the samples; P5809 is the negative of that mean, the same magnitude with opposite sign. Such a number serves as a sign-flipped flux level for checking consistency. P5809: -12.6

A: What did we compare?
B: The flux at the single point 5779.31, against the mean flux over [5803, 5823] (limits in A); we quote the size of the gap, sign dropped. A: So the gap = 0.9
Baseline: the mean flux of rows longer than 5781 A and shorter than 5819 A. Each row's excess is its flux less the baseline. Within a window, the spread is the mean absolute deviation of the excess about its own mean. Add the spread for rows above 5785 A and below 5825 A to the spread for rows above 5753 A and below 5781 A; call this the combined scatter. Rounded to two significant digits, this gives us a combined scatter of 2.4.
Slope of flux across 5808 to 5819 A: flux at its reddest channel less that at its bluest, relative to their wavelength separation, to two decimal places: -0.59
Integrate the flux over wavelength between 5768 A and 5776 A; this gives 91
